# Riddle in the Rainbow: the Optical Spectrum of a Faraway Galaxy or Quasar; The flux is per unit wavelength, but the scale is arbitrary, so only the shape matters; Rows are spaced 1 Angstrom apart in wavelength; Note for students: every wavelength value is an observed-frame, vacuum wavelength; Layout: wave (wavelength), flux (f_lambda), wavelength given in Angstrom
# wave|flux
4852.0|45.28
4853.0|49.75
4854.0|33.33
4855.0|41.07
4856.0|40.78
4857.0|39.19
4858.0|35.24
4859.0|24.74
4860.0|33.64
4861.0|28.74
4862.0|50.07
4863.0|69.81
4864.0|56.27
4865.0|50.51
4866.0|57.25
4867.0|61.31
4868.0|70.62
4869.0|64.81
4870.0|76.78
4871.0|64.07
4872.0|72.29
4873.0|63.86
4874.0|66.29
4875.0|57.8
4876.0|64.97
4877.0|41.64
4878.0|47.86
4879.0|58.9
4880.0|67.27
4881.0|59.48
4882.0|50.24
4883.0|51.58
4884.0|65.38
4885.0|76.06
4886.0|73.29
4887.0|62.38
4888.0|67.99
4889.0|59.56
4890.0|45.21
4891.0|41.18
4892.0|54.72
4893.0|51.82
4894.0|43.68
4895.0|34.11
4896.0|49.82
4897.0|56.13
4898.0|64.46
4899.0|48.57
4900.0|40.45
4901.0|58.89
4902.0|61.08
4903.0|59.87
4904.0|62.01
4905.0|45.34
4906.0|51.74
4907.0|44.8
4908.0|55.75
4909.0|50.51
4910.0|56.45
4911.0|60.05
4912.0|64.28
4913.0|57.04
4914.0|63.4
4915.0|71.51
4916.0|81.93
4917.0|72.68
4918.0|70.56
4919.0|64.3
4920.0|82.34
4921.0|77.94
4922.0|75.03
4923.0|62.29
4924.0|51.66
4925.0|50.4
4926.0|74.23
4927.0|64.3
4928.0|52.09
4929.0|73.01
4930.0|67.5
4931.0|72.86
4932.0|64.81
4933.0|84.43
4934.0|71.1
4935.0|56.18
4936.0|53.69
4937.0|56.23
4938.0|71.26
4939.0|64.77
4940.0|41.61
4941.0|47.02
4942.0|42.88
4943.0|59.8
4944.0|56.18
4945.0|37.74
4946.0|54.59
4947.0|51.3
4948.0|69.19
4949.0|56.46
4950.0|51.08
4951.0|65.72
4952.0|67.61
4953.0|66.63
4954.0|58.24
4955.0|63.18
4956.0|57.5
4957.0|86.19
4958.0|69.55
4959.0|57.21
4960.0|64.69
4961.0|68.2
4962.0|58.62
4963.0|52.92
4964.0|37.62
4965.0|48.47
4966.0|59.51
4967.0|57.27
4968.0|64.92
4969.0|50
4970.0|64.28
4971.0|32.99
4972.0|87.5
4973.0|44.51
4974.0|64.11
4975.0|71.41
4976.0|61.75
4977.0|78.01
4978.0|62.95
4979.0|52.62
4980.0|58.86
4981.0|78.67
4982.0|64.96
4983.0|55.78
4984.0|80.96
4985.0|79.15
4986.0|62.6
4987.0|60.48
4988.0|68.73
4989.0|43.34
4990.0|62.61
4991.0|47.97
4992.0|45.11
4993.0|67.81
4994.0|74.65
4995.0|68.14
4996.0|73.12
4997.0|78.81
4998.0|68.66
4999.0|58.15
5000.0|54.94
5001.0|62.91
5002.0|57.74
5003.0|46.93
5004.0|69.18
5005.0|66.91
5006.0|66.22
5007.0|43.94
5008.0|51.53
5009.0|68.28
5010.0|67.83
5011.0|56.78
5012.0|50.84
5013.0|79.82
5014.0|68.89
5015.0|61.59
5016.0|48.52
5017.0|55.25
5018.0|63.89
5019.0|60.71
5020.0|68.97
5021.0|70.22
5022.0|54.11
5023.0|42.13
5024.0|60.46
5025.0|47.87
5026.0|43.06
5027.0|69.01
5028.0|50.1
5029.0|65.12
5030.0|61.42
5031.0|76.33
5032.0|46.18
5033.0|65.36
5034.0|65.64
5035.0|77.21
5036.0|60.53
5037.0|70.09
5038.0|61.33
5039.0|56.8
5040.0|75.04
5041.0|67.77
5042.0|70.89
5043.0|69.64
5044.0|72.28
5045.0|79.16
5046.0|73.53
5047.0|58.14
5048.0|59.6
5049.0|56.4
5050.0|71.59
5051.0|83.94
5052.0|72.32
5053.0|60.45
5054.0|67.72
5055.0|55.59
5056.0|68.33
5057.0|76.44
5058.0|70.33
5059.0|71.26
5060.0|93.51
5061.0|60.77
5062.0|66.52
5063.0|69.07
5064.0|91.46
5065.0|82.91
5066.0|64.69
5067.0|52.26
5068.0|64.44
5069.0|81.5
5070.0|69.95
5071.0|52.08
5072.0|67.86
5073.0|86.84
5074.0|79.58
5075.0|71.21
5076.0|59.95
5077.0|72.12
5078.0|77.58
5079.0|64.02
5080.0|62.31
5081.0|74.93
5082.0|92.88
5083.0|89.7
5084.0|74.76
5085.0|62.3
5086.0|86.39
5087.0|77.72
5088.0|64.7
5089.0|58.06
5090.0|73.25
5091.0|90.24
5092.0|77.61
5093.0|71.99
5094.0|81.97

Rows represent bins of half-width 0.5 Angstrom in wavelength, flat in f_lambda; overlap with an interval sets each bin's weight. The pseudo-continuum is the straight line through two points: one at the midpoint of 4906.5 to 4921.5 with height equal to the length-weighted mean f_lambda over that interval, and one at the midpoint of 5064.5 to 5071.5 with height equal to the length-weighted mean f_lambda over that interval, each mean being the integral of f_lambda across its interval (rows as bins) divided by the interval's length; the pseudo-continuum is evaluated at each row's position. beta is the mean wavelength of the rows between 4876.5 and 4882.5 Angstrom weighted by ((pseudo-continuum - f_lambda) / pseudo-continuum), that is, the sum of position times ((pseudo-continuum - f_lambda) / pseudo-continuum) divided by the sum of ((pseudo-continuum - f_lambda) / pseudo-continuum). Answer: 4878.8 Angstrom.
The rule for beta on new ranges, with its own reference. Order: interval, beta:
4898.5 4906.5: 4902.2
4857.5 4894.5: 4872.4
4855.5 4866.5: 4859.7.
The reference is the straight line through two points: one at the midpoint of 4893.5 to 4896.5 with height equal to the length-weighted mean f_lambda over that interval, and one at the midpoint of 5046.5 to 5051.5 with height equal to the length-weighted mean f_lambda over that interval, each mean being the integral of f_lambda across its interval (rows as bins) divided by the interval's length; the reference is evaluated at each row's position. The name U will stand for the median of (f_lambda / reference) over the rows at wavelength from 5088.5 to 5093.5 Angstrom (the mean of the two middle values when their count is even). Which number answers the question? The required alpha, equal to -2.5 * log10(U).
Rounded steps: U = 1.02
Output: -0.02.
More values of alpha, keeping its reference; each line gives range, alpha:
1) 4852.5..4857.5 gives -0.12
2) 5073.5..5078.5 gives -0.03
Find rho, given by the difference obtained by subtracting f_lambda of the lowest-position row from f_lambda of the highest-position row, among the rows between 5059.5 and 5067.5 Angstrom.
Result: -41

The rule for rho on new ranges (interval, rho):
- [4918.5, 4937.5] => -8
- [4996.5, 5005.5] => -12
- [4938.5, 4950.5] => -14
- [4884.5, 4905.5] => -31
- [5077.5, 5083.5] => 12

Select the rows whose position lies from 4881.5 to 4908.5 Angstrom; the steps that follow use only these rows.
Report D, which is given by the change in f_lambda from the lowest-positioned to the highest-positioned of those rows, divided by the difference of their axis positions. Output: 0.2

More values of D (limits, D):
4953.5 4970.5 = 0.4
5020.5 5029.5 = -0.6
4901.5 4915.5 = 0.8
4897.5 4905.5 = -2.7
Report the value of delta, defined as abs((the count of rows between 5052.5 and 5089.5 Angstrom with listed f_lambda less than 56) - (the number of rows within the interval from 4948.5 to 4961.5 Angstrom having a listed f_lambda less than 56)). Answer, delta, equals 2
